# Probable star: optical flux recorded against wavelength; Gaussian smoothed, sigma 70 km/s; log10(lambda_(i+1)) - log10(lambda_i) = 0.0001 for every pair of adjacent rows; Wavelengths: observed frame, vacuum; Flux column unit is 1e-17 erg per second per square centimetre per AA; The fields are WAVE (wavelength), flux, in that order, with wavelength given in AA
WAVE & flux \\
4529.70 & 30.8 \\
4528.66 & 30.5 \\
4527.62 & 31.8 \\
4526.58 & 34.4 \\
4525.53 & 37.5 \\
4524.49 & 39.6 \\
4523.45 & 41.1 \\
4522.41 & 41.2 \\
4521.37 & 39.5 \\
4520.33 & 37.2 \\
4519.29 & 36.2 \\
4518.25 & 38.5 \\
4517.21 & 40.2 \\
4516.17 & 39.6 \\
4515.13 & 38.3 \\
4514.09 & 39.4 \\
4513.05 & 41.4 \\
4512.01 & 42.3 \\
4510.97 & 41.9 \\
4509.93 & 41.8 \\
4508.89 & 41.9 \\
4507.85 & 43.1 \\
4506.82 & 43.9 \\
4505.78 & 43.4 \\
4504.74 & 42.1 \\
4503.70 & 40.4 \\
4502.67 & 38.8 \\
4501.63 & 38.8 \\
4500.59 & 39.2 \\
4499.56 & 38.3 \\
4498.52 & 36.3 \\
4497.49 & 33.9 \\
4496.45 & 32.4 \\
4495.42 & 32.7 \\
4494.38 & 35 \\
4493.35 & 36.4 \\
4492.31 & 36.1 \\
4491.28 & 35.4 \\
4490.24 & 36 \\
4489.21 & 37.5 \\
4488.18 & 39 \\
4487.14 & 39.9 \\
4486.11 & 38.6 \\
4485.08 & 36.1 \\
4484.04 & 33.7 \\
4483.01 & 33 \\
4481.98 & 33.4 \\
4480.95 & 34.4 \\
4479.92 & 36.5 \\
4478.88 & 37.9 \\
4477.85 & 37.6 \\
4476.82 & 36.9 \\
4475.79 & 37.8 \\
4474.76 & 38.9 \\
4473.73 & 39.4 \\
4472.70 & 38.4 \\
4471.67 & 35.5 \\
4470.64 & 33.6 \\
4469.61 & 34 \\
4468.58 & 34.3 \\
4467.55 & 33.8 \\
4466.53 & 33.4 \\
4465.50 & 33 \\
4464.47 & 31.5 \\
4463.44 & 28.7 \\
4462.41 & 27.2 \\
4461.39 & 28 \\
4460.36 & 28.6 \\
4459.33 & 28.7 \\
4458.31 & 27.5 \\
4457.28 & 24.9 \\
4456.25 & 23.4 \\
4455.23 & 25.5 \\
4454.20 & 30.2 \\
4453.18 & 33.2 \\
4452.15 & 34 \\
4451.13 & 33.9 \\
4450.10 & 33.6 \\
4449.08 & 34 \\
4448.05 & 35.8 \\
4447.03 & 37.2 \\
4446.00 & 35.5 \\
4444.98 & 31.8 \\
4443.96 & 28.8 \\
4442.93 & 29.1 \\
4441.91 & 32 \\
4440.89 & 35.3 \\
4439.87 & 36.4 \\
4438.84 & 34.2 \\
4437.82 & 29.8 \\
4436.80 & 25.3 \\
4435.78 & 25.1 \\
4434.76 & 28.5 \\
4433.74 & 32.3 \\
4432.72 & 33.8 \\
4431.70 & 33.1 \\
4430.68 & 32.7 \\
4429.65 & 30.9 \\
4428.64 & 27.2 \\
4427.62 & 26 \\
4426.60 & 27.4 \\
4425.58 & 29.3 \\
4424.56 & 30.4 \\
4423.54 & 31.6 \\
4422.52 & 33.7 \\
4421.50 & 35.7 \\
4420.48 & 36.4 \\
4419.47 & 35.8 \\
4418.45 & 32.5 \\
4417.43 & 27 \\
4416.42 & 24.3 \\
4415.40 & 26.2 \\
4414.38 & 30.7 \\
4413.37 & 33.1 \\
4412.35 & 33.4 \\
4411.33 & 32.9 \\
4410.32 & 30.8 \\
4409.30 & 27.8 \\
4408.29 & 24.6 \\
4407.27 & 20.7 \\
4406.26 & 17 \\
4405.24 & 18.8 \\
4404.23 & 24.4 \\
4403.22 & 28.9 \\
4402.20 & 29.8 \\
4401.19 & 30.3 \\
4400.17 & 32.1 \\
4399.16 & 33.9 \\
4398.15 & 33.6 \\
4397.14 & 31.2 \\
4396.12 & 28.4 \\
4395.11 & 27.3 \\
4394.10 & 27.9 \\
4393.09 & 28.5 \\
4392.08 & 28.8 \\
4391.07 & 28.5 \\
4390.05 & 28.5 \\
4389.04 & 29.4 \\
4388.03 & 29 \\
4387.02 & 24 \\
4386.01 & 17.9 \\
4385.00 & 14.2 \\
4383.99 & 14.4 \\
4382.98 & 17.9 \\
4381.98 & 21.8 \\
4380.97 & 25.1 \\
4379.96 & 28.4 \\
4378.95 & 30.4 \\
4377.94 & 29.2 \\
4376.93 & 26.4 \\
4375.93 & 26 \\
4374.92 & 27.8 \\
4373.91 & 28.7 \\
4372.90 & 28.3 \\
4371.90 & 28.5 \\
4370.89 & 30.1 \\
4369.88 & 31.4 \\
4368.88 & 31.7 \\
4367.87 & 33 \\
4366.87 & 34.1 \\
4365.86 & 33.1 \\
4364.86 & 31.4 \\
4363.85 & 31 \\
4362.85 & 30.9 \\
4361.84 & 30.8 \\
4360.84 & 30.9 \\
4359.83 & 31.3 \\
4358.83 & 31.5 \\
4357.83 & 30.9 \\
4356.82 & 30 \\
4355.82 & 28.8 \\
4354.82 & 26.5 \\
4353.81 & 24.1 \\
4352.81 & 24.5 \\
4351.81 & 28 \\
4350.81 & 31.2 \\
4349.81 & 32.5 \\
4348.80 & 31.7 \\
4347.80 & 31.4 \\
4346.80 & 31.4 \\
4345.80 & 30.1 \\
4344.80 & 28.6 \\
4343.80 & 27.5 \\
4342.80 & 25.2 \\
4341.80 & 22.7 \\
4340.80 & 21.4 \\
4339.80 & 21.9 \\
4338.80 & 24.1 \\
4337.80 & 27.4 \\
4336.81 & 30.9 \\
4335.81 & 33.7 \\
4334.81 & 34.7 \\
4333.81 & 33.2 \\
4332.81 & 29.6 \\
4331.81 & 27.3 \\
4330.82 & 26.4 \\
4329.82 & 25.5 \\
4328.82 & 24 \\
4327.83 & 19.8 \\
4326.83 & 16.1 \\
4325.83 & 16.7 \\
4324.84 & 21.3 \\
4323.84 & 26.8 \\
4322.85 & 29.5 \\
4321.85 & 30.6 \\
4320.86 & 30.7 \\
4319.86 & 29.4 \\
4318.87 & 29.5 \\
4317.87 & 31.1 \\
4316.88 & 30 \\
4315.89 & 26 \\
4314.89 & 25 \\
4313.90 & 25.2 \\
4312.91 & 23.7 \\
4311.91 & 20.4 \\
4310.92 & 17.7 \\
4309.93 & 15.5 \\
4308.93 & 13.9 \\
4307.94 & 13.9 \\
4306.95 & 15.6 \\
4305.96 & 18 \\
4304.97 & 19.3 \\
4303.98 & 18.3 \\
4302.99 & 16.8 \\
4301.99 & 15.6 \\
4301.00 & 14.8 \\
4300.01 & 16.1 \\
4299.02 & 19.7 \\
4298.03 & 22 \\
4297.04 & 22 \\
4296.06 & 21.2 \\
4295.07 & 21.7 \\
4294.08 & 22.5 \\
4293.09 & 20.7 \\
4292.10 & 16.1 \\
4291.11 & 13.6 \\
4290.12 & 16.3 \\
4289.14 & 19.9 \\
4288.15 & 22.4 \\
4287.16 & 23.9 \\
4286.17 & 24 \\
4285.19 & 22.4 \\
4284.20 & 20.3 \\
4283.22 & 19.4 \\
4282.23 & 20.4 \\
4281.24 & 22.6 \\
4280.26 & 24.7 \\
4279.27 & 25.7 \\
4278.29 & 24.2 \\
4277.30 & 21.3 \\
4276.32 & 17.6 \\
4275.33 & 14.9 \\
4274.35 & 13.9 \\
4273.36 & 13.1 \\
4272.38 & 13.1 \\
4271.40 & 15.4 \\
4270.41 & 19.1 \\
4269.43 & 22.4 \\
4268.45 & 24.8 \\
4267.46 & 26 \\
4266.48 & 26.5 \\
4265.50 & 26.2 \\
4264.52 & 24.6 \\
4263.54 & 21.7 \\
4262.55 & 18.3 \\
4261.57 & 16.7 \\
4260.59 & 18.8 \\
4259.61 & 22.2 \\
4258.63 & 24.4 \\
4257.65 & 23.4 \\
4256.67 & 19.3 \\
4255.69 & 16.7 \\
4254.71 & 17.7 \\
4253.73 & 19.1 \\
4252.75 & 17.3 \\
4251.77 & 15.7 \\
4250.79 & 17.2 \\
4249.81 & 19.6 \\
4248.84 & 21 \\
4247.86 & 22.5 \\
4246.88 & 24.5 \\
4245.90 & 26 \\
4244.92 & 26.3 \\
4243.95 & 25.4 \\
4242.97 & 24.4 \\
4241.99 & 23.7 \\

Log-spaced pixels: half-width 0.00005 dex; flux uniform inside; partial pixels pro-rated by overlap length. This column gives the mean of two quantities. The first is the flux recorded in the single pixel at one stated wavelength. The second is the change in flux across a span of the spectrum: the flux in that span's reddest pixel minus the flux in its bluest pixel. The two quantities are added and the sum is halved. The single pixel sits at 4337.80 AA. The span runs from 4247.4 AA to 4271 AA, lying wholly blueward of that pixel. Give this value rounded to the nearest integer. 12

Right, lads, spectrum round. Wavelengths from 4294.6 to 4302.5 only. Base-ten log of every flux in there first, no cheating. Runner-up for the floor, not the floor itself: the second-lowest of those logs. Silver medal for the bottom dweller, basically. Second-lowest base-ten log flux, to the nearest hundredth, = 1.19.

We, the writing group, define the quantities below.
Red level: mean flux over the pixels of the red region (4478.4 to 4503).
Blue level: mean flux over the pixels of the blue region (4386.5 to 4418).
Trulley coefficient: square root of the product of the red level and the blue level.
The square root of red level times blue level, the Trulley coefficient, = 31.9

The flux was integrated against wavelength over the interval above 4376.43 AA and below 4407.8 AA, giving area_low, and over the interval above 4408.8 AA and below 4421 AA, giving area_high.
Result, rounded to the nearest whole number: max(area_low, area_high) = 816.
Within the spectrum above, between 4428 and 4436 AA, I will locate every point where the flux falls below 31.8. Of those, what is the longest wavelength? 4435.78 AA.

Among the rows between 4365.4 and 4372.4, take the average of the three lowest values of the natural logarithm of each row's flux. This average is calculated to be 3.4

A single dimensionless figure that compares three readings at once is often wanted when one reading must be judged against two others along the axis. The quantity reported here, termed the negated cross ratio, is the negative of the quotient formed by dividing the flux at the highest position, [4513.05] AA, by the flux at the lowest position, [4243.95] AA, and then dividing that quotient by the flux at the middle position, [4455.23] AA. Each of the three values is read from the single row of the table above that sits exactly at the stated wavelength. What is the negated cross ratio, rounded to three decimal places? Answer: -0.064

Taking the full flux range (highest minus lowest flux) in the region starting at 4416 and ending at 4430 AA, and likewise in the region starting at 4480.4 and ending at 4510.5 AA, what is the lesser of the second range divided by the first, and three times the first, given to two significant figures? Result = 0.95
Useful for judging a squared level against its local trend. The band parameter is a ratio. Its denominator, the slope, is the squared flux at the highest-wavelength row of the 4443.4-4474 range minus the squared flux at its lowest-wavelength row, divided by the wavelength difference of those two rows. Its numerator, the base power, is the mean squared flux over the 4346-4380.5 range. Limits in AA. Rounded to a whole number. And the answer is 37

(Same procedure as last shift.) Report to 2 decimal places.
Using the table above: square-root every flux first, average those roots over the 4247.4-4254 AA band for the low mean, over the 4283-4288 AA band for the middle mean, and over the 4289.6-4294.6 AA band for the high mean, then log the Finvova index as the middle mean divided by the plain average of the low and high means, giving 1.10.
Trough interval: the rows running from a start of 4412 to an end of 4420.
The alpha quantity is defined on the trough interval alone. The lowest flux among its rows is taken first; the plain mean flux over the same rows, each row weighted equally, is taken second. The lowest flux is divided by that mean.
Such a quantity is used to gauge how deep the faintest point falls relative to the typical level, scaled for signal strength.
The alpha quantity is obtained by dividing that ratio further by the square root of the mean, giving 0.145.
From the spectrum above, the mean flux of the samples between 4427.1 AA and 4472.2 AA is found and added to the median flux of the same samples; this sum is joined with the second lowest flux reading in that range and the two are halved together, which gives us 44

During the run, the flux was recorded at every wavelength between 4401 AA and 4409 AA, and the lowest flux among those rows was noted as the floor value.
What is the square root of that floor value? 4.1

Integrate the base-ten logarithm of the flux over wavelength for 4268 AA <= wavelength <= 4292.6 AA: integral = 32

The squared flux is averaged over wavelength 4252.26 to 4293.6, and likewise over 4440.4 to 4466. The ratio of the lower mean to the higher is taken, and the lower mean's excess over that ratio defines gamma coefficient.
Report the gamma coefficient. 425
